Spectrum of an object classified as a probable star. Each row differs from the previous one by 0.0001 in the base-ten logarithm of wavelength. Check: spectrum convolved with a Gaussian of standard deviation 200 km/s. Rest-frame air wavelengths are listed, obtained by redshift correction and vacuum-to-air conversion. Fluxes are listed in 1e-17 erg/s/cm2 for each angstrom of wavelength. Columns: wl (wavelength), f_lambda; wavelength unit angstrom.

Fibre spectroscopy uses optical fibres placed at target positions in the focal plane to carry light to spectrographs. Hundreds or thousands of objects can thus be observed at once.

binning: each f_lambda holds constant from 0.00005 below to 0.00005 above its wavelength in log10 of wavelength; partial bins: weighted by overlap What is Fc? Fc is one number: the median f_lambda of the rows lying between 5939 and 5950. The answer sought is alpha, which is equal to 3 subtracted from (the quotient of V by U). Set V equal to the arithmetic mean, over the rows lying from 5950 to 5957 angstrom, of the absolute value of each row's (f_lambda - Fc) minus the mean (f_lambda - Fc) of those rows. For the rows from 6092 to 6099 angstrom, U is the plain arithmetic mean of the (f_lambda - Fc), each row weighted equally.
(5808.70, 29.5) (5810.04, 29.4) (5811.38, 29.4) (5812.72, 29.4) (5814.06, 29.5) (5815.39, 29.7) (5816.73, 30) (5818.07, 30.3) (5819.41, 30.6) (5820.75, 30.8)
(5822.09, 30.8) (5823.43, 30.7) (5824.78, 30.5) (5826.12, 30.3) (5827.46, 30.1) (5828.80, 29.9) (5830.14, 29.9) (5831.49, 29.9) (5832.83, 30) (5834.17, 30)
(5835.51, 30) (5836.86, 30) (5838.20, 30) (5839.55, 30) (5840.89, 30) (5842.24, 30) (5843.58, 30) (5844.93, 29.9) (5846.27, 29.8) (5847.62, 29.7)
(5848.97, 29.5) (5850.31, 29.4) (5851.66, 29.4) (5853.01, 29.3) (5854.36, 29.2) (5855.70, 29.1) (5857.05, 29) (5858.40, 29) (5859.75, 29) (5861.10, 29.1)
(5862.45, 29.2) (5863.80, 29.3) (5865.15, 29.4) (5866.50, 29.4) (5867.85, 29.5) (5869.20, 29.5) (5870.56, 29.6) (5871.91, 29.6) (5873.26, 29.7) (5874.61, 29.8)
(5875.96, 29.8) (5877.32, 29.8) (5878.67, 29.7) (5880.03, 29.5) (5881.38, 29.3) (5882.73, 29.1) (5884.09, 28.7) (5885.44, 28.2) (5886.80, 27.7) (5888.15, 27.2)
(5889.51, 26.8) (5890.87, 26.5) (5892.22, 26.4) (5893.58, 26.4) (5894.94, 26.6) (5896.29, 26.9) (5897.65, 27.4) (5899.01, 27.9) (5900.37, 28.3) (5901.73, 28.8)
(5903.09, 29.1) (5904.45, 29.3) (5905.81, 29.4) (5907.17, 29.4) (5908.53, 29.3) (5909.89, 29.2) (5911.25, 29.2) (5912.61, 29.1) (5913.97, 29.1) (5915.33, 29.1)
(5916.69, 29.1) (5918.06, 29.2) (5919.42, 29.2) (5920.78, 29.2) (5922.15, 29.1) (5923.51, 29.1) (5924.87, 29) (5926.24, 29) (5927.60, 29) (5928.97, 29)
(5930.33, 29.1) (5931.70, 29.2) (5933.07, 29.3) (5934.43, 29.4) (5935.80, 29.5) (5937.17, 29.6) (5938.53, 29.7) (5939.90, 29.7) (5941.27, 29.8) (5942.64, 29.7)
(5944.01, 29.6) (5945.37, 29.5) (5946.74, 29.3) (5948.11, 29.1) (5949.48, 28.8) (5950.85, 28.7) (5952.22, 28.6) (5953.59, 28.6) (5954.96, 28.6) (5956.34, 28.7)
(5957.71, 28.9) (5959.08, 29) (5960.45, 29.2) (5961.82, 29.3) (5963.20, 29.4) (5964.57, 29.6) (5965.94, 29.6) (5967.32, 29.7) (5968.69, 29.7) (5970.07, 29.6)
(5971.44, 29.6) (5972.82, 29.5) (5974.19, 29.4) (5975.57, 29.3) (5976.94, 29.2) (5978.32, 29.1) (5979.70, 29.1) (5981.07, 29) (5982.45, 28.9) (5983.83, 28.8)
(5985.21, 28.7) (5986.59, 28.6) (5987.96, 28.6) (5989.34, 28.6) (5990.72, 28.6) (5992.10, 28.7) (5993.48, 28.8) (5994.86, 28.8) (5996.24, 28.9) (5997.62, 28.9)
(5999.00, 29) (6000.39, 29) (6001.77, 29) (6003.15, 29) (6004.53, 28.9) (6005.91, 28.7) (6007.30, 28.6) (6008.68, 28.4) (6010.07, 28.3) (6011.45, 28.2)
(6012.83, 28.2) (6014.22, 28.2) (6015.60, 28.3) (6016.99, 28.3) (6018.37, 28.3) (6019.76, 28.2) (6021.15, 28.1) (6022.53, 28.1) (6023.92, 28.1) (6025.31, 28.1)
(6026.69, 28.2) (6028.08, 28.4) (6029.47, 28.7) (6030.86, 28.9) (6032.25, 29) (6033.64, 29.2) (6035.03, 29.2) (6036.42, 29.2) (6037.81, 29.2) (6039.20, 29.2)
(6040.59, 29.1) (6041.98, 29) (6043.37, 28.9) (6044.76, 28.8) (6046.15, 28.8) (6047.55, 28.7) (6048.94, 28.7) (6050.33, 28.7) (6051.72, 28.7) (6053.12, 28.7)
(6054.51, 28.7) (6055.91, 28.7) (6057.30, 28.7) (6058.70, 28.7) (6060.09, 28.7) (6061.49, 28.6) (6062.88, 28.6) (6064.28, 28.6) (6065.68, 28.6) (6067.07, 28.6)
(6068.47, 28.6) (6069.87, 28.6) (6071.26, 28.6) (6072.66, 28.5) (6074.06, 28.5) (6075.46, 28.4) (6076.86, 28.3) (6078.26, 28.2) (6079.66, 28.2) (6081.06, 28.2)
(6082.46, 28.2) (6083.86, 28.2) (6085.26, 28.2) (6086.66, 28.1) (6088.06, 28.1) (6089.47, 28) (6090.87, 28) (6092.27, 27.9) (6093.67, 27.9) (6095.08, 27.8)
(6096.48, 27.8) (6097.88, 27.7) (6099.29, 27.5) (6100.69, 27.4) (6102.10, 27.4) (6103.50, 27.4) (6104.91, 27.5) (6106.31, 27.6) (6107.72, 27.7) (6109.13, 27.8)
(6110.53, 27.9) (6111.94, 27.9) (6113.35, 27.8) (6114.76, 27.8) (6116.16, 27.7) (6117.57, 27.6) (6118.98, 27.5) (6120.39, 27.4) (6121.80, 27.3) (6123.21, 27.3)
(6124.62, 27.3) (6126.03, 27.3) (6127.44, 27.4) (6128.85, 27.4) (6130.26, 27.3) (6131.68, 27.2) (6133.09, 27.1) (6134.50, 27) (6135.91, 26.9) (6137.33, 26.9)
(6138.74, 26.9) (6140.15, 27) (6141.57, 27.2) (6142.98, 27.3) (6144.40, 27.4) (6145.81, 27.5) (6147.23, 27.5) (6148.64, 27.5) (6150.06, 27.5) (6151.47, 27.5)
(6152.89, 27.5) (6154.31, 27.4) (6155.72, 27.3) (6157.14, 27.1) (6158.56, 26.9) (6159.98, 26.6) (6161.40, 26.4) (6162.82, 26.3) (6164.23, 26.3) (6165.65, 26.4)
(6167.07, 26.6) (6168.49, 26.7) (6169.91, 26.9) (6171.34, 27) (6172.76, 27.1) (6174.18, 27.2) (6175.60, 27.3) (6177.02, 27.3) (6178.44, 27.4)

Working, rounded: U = -1.73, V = 0.05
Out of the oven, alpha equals -3.03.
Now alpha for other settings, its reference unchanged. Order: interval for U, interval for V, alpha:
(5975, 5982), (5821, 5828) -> -3.55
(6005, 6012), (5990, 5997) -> -3.08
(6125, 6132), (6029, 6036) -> -3.07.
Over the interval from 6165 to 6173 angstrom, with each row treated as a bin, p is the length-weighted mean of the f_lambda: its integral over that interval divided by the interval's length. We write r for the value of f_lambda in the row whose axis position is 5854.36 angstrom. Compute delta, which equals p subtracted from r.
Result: 2.5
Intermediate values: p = 26.7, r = 29.2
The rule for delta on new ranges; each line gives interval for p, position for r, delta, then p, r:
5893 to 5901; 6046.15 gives 1.5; 27.3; 28.8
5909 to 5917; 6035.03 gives 0.0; 29.2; 29.2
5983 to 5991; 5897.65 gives -1.3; 28.7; 27.4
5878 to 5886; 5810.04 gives 0.3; 29.1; 29.4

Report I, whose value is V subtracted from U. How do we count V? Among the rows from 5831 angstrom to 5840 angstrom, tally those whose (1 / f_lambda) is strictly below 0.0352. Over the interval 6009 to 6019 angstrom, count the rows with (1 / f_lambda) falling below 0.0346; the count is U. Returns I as -7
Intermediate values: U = 0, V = 7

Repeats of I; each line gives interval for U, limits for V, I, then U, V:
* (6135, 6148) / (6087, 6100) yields 0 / 0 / 0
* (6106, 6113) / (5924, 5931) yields -5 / 0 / 5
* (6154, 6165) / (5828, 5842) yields -10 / 0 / 10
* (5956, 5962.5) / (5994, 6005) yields -5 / 3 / 8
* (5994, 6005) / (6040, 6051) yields -4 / 4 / 8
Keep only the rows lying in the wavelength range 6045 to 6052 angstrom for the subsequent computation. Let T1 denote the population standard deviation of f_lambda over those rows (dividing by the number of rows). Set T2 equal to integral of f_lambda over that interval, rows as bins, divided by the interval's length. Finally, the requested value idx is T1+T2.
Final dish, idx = 28.8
